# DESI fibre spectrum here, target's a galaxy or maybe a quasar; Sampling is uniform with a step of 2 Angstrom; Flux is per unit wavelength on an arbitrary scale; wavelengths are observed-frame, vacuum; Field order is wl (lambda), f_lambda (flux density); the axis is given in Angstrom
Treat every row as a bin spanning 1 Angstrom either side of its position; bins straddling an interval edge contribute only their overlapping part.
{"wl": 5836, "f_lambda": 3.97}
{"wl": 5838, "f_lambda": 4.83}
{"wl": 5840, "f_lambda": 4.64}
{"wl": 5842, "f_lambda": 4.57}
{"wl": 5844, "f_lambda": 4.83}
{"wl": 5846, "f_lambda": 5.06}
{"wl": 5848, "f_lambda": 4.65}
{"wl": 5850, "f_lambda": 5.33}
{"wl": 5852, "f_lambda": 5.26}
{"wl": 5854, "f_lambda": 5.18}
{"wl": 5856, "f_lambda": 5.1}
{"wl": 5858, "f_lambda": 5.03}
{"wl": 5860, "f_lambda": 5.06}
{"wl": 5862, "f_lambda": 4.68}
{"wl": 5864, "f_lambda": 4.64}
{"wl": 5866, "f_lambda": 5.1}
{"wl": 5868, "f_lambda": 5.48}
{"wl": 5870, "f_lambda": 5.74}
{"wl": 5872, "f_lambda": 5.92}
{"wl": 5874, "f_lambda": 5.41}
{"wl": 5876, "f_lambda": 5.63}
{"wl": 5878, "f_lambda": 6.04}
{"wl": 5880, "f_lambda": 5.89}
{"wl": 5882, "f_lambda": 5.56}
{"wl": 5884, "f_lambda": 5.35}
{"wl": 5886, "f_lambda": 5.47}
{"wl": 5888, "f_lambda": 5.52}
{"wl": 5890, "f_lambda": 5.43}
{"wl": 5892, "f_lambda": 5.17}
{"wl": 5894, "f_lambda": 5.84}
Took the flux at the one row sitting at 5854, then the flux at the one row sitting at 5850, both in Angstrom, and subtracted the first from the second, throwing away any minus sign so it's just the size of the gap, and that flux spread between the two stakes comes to 0.15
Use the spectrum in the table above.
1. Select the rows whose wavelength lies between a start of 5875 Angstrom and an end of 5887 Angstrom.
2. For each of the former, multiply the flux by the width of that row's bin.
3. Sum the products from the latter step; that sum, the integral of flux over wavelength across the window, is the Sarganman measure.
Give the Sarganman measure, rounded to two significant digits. 68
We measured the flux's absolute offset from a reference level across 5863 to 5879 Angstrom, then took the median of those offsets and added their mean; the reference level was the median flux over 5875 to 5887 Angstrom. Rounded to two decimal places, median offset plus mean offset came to 0.59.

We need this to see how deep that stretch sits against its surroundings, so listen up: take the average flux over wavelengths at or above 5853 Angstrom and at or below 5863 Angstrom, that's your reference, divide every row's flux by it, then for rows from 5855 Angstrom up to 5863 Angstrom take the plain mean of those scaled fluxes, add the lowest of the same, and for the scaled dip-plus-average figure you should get 1.93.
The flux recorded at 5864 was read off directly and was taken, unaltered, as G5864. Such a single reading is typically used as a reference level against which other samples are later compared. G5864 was 4.64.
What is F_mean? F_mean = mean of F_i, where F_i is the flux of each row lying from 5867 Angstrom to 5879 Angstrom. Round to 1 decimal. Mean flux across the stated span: 5.7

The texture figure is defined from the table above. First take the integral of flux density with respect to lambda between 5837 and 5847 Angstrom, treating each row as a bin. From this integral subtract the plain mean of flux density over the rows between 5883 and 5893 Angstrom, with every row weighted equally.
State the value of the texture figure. 42.5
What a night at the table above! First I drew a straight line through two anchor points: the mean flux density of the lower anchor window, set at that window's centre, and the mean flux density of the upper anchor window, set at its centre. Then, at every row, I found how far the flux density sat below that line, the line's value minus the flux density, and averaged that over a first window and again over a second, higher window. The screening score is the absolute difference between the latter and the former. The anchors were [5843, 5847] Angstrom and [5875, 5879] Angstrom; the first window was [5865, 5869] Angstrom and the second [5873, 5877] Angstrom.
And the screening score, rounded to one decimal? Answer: 0.0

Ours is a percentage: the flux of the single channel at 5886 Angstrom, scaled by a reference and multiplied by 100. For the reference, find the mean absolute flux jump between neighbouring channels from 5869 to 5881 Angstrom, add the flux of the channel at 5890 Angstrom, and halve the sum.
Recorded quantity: 191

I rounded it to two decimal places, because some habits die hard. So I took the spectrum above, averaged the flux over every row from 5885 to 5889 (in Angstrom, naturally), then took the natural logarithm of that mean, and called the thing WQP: 1.70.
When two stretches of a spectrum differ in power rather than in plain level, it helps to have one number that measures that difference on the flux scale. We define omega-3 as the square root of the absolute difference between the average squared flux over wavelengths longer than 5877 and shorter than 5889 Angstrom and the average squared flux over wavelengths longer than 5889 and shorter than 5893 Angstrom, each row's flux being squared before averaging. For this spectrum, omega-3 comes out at 1.9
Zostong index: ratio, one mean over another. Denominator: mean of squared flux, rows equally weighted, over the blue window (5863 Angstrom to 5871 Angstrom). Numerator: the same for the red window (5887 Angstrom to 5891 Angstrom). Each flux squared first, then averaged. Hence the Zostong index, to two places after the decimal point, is 1.08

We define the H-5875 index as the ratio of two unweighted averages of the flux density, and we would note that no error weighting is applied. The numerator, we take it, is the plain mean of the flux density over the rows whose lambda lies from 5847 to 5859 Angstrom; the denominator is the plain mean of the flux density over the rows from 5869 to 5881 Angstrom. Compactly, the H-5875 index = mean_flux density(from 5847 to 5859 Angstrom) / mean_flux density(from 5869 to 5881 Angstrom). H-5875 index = 0.88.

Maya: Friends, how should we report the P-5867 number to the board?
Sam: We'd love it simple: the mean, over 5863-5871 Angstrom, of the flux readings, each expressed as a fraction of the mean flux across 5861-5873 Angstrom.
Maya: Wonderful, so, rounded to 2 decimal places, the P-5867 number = 1.00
